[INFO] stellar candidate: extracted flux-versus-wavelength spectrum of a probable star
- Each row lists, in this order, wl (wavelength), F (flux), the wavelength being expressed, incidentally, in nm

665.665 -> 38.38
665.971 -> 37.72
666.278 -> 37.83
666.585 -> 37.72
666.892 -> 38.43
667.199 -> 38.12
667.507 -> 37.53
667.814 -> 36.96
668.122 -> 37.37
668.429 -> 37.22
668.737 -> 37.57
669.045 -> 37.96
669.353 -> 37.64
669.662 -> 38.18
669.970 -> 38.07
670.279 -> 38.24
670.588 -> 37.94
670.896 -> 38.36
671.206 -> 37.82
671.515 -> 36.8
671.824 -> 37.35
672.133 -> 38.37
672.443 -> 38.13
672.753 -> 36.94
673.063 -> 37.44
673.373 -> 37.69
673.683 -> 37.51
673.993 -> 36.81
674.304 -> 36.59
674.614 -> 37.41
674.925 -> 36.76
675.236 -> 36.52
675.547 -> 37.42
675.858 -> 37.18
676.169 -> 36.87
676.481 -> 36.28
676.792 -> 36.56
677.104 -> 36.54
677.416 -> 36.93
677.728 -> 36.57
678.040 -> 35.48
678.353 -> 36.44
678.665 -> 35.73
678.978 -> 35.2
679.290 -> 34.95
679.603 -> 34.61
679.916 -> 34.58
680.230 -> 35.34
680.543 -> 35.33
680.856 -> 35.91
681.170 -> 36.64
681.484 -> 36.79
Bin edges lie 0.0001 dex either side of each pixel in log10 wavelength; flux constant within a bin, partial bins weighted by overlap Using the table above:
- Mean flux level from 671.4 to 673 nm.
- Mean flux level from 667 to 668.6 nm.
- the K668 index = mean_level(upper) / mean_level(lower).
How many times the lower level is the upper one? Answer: 1.002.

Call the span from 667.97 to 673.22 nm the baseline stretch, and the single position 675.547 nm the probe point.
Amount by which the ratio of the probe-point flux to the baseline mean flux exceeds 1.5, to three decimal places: -0.508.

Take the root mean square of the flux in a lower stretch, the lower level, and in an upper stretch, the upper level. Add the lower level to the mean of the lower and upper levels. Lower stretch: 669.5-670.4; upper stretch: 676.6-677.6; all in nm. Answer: 75.6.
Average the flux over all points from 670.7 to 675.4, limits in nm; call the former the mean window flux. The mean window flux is 37.4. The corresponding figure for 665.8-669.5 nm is 37.7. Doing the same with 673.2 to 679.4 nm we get 36.6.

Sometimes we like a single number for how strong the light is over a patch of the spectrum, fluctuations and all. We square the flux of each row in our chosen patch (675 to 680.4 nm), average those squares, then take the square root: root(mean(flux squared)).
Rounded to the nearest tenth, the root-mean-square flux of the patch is 36.1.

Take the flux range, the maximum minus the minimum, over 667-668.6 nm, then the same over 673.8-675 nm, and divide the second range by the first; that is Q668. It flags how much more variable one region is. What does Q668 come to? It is 0.7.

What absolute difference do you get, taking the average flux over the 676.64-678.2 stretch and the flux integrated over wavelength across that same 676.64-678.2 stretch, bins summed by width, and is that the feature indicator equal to 20.4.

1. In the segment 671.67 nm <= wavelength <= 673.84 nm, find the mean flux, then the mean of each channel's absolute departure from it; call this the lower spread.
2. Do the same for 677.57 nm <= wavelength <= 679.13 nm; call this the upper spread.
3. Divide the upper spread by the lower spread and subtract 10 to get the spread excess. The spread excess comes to -8.7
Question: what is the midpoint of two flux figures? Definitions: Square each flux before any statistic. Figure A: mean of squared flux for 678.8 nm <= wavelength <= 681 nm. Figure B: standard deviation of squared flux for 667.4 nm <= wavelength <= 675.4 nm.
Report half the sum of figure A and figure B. 638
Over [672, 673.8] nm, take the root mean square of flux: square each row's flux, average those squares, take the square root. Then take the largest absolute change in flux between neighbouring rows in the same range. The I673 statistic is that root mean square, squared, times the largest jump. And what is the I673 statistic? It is 1690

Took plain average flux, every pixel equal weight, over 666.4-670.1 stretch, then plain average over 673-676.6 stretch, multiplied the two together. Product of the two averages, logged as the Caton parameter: 1398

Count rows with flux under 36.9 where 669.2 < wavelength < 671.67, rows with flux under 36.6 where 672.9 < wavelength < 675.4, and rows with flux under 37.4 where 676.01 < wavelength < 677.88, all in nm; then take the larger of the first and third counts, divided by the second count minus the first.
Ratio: 6.0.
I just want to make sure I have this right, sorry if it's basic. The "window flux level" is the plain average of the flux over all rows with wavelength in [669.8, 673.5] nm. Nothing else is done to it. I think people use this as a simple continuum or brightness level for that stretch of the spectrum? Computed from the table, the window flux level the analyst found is 37.76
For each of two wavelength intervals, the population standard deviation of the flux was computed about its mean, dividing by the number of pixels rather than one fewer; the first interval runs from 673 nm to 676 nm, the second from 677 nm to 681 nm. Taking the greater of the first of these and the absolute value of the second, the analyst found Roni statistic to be 0.74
